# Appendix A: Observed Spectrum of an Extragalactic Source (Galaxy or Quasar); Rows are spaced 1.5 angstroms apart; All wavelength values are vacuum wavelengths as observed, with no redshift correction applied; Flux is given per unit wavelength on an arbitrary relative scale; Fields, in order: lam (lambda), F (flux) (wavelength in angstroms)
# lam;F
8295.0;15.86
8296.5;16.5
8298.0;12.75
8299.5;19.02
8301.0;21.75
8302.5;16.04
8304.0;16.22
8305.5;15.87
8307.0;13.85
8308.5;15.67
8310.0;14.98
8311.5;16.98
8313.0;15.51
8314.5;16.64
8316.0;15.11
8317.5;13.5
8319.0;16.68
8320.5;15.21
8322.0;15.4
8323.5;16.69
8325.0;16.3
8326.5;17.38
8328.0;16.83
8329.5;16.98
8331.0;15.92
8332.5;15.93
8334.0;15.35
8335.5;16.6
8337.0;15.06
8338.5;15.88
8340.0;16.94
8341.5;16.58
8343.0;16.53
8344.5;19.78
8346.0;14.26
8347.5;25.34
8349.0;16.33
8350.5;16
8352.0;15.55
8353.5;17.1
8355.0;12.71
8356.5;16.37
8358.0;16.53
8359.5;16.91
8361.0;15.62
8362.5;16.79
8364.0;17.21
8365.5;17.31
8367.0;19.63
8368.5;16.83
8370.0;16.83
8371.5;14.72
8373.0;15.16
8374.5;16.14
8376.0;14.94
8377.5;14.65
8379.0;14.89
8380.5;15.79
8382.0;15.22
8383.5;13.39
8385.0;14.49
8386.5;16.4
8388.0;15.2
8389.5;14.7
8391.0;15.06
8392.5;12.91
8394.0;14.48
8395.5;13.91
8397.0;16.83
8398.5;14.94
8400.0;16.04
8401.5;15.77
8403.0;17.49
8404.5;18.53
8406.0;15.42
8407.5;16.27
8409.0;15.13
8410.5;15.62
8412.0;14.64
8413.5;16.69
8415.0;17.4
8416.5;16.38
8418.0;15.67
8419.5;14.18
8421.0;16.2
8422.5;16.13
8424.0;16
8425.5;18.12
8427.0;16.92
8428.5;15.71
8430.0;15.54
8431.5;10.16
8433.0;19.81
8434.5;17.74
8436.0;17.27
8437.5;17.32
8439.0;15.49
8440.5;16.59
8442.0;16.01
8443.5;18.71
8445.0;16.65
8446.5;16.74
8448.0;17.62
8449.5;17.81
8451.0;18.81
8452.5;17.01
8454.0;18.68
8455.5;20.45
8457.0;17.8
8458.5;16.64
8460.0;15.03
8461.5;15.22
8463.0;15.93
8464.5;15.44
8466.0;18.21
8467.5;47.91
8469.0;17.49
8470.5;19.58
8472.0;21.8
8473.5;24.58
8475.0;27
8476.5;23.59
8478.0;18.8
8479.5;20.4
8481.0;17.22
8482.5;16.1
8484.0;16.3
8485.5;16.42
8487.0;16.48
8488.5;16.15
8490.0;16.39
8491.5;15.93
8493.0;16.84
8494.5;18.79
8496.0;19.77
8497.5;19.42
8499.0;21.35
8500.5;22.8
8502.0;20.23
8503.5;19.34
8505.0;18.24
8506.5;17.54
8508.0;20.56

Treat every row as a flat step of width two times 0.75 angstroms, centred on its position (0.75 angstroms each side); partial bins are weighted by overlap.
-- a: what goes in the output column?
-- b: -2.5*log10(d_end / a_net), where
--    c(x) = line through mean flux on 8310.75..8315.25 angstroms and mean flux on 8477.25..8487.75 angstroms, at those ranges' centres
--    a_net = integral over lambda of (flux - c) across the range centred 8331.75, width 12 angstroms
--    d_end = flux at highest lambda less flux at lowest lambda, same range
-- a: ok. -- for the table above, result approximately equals 0.20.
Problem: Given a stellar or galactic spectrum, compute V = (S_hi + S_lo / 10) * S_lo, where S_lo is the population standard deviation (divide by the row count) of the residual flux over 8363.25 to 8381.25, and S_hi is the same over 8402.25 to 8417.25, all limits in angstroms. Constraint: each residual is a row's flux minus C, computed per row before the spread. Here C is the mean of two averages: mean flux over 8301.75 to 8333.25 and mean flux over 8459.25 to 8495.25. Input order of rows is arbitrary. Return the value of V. 1.82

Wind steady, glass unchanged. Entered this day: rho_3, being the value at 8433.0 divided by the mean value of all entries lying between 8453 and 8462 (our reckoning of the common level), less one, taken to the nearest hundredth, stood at 0.14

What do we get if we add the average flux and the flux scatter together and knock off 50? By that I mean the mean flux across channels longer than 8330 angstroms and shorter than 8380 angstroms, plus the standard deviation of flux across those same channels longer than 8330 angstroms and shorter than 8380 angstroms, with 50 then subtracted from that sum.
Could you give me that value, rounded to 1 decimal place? -31.5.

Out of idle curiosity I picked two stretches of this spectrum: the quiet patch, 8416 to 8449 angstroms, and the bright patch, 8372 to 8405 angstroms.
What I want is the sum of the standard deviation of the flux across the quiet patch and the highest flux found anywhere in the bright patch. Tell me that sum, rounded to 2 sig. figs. 20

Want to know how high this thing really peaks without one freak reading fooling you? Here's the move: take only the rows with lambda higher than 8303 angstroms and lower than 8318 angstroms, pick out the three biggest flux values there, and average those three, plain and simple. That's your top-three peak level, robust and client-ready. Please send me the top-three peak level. 16.6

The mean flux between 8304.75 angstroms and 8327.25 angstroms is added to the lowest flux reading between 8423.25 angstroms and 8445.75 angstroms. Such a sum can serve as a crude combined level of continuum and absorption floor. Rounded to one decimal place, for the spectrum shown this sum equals 25.9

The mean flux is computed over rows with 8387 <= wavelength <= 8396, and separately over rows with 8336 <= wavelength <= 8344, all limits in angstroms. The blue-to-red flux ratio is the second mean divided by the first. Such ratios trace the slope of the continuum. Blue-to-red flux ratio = 1.13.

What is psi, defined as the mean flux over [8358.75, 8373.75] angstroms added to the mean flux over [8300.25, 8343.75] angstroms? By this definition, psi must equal 32.9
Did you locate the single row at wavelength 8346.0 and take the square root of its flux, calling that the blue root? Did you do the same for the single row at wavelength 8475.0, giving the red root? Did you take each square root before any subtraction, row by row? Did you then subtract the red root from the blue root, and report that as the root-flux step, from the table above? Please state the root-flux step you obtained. -1.4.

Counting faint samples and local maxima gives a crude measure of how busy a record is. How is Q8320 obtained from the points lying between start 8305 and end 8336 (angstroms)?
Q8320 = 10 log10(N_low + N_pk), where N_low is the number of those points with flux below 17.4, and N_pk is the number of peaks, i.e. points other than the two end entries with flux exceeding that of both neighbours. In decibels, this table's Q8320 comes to 14.6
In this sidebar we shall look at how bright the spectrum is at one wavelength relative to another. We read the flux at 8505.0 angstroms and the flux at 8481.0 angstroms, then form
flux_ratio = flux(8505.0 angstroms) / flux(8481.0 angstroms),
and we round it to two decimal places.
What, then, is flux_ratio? 1.06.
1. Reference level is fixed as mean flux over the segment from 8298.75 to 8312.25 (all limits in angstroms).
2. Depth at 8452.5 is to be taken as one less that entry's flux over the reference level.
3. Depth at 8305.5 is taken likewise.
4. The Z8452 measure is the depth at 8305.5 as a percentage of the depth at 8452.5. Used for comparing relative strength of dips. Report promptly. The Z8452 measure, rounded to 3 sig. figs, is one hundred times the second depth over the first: -279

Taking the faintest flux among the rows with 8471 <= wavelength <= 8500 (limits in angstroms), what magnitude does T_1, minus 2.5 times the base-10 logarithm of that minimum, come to -3.01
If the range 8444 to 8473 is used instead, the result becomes -2.94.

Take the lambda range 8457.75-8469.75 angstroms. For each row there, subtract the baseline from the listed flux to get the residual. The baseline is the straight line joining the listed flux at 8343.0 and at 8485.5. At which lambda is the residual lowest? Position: 8460.0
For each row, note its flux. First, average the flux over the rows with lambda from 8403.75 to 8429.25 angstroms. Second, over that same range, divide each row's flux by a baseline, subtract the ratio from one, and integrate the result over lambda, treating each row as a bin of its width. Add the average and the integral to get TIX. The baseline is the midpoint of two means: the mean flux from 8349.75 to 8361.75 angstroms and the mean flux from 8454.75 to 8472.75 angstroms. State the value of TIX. 18.7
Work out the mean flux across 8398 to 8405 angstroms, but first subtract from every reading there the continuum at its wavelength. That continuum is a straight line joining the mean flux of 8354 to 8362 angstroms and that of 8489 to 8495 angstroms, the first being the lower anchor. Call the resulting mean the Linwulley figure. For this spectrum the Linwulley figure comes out 0.5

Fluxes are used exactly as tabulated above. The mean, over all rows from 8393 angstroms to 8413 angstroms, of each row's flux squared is 250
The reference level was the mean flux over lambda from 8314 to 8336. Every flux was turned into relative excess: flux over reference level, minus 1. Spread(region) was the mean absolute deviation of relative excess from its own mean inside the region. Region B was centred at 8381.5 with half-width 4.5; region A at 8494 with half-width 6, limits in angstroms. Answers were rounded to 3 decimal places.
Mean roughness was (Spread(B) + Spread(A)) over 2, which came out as 0.072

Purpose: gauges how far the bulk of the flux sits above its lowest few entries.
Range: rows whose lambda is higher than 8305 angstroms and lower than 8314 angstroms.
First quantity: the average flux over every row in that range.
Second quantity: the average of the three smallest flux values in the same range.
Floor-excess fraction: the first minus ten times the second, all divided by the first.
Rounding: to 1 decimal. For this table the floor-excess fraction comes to -8.5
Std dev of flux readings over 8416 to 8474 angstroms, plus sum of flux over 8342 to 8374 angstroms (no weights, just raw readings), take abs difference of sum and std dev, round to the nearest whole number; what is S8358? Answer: 348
